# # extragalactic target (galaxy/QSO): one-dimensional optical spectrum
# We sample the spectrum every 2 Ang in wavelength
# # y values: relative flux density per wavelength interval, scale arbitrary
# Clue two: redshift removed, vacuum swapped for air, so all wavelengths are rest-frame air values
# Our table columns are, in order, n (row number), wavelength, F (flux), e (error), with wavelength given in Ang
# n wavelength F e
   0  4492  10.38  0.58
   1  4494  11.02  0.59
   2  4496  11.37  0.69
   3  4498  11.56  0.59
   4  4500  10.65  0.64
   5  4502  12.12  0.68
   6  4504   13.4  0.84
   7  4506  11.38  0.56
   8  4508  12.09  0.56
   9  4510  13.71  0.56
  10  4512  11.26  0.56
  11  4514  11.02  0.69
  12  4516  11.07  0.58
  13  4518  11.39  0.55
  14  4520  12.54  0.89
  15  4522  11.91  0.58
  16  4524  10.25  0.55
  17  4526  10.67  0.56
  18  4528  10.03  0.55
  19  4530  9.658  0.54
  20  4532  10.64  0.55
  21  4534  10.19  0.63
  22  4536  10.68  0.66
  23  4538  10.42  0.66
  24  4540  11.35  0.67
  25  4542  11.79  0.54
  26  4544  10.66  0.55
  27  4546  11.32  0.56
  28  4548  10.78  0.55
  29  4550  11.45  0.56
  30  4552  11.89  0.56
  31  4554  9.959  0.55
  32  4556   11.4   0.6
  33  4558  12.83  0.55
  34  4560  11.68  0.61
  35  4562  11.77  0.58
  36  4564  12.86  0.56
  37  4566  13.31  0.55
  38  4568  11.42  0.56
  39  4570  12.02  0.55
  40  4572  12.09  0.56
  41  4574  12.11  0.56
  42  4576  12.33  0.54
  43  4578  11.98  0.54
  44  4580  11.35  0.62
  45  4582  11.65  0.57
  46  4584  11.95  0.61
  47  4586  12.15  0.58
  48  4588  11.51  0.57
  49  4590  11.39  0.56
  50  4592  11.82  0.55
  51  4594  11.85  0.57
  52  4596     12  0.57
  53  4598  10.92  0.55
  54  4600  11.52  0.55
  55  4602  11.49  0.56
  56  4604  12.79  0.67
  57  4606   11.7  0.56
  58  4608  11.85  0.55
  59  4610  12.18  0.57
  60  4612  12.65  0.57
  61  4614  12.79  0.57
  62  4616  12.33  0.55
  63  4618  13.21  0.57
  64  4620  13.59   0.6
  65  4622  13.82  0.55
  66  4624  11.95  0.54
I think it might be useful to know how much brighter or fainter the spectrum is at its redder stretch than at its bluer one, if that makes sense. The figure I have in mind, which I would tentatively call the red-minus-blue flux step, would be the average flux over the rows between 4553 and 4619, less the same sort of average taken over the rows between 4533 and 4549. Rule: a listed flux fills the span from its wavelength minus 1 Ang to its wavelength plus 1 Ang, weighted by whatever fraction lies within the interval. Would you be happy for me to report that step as 1.1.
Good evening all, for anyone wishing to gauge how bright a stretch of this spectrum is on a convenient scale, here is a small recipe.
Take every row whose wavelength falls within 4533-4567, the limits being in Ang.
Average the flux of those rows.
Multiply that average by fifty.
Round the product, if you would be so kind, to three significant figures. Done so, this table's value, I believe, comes 572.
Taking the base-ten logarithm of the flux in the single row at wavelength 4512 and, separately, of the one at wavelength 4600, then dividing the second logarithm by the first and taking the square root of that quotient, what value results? 1.00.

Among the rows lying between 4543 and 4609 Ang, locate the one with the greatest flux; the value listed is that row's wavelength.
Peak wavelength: 4566 Ang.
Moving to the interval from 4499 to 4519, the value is 4510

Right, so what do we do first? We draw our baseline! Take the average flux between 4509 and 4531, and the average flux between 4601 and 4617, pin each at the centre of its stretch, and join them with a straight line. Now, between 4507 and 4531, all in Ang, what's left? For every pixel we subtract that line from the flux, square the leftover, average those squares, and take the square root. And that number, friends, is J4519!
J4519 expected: 1.15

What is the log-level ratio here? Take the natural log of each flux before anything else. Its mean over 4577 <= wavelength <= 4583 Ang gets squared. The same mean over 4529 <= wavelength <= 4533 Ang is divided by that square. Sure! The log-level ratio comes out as 0.384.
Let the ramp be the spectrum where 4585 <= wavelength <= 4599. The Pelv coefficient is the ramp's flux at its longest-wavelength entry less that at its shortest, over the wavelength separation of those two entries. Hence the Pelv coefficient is -0.10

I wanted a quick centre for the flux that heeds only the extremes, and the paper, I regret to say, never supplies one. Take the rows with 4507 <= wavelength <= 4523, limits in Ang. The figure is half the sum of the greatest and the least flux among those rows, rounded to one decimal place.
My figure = 12.4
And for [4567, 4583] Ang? 11.8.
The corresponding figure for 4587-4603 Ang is 11.5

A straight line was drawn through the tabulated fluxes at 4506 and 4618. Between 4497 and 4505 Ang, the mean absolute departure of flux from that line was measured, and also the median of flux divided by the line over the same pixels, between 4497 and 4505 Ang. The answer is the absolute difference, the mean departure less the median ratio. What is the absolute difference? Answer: 0.10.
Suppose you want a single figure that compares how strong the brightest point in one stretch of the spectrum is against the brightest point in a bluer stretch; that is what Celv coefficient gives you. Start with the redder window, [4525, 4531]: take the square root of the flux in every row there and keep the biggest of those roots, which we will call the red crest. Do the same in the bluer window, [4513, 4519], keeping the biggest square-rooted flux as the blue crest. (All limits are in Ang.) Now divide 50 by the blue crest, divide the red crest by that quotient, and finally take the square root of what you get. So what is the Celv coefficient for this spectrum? 0.470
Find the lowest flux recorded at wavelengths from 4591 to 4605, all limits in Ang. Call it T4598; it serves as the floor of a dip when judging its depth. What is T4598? 10.92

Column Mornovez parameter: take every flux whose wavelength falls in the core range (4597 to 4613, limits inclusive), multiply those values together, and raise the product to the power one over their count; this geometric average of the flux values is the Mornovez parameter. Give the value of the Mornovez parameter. 11.9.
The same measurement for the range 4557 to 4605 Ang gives 11.9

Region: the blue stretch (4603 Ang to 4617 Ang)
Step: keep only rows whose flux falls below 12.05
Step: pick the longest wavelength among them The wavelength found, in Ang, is 4608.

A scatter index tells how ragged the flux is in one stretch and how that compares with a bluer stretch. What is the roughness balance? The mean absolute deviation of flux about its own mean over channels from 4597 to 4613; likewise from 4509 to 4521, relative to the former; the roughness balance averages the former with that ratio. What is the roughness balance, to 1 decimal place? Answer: 1.1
